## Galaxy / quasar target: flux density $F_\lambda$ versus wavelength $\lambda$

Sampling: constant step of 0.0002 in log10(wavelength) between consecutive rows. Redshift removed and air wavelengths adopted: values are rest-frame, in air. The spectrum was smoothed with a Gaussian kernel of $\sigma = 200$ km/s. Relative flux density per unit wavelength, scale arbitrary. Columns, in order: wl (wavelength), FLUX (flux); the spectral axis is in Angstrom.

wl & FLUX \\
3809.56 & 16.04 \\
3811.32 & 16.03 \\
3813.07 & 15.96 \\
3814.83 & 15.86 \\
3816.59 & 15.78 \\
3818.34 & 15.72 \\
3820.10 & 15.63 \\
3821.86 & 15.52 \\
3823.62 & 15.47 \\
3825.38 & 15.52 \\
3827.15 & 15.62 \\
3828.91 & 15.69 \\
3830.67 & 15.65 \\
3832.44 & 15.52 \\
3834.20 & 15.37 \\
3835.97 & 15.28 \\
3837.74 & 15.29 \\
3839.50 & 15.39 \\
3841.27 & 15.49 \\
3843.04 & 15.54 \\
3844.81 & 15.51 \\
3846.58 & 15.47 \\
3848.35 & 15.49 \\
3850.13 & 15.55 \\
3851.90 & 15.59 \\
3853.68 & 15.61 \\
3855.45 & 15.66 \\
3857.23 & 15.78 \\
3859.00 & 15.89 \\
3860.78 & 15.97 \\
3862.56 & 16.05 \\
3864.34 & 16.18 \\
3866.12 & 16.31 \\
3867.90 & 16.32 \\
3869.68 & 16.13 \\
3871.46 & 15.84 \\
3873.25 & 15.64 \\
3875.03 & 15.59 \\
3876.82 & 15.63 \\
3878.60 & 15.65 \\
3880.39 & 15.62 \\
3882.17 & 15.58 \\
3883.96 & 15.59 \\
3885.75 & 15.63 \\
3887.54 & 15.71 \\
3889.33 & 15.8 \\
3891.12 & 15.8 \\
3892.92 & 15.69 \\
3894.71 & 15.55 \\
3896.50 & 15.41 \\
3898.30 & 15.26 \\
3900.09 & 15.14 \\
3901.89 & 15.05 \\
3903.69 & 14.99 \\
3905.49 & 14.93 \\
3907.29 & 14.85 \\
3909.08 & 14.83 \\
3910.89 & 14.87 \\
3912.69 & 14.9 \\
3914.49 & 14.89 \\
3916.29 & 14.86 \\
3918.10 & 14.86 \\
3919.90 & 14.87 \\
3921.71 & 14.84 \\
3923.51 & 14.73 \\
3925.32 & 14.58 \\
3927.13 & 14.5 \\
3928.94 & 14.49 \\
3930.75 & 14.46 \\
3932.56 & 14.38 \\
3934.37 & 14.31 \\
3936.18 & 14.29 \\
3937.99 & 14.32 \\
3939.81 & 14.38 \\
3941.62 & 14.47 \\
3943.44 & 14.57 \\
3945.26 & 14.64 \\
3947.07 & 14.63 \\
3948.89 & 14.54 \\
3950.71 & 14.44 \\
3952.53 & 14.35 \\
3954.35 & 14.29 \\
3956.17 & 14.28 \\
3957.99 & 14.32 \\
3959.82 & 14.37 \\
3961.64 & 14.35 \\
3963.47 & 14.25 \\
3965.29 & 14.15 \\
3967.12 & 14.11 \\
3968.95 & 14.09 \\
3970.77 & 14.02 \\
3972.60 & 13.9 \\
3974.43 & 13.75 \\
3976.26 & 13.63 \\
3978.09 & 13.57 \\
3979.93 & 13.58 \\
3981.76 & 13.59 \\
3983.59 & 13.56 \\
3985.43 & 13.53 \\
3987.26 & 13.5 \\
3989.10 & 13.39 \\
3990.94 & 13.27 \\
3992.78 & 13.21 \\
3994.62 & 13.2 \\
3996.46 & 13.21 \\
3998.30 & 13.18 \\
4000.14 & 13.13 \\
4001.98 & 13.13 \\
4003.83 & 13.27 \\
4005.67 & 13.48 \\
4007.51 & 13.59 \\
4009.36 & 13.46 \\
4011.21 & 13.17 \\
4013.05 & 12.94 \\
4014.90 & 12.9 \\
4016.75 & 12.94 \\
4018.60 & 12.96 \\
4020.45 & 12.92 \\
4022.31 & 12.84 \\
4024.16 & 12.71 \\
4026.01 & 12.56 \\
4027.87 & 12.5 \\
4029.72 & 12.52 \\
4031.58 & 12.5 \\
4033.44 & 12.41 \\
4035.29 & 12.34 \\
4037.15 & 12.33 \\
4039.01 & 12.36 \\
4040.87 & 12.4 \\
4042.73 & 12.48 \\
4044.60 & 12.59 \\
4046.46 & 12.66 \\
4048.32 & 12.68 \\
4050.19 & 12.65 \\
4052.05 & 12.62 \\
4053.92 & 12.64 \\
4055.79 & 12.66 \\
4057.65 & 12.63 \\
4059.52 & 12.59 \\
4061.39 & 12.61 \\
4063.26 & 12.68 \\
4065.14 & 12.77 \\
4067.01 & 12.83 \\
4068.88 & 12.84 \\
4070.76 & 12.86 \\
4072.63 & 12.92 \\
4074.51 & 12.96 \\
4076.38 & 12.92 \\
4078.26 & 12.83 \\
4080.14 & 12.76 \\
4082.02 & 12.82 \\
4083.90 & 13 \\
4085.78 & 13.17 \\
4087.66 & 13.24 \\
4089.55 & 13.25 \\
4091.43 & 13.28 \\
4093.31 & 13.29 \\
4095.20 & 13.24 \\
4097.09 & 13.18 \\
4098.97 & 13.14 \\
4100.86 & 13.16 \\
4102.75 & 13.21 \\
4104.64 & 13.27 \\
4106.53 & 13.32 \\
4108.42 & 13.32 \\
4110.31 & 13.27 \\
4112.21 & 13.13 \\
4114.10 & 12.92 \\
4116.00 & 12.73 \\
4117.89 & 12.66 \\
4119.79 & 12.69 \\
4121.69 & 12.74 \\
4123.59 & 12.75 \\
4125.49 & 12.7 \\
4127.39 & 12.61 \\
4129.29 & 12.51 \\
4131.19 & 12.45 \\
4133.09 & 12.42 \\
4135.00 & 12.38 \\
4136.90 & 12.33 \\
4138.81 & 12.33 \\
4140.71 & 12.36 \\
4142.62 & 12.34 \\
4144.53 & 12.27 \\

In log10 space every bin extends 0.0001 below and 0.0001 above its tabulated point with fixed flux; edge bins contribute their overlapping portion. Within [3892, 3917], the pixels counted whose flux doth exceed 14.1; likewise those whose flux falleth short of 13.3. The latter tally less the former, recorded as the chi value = -14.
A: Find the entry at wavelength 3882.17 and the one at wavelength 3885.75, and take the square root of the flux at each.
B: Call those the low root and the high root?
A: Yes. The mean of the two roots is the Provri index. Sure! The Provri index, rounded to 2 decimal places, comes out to 3.95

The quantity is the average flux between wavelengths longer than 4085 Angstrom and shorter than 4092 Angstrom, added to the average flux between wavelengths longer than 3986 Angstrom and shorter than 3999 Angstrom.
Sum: 26.5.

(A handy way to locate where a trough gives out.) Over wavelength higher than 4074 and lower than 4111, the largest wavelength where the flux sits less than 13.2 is 4100.86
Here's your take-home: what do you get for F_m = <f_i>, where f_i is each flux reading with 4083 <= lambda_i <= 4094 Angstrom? 13.2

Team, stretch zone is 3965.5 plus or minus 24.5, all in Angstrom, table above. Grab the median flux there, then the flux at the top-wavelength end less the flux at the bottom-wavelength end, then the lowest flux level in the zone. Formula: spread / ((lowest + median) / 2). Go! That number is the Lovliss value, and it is -0.08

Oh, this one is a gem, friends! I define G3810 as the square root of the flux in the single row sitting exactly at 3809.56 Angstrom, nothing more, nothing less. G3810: 4.00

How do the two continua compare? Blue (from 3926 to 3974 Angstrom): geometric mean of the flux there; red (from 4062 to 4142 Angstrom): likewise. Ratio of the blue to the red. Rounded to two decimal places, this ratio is 1.11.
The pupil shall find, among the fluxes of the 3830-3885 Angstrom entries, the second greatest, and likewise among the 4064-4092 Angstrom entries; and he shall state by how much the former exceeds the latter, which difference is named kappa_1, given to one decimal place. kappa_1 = 3.1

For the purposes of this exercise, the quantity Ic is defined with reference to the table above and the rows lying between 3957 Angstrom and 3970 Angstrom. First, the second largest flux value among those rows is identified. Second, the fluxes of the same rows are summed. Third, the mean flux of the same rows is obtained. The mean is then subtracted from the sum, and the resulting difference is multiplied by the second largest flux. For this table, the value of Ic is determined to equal 1226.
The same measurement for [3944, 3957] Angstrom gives 1269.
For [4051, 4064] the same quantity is 960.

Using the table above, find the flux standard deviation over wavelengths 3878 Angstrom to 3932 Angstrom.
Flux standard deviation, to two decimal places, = 0.43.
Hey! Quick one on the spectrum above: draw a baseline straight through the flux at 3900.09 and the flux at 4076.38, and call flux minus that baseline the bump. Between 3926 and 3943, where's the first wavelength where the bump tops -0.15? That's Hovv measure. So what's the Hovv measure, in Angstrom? 3941.62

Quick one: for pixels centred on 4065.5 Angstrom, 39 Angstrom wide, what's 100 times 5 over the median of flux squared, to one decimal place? 3.1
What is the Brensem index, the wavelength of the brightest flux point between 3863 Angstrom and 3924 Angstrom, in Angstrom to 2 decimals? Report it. 3867.90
